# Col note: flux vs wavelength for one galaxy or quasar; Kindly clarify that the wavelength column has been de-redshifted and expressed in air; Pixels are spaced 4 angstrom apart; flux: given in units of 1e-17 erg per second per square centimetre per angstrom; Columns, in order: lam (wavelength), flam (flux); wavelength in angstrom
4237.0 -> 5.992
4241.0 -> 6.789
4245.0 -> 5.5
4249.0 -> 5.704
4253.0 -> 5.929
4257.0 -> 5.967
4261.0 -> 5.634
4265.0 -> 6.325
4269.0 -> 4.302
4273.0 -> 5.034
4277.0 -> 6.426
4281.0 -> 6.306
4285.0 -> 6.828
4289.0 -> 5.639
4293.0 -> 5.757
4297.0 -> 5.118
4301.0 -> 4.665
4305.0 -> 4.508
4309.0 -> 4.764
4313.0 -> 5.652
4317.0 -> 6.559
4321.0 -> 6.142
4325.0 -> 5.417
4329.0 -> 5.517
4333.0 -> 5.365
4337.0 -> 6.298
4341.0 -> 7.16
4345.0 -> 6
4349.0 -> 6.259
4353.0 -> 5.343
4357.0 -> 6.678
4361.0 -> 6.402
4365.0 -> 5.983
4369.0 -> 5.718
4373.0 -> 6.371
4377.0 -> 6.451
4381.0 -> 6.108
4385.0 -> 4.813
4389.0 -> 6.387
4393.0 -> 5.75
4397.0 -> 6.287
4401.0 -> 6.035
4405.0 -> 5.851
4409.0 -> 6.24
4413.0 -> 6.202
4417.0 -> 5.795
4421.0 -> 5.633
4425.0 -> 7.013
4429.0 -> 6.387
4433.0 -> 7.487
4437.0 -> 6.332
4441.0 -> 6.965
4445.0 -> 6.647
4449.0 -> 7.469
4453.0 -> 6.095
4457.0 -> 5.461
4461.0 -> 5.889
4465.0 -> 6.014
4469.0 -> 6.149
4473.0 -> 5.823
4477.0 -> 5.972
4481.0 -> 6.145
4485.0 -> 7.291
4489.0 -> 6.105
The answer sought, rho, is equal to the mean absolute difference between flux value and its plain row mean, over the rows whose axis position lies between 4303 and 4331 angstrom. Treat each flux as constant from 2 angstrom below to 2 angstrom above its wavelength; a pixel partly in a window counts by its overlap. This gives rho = 0.52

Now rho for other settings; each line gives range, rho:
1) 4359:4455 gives 0.42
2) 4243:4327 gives 0.54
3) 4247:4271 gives 0.45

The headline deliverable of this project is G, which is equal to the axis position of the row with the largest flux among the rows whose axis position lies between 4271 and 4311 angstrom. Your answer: 4285.0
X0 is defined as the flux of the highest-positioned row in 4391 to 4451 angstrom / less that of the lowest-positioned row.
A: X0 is 1.7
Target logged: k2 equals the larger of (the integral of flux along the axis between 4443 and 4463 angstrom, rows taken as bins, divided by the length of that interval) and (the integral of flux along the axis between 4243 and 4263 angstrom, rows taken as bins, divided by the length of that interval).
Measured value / 6.31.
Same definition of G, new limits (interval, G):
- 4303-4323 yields 4317.0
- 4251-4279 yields 4277.0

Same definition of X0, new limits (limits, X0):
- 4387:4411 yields -0.1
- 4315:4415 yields -0.4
